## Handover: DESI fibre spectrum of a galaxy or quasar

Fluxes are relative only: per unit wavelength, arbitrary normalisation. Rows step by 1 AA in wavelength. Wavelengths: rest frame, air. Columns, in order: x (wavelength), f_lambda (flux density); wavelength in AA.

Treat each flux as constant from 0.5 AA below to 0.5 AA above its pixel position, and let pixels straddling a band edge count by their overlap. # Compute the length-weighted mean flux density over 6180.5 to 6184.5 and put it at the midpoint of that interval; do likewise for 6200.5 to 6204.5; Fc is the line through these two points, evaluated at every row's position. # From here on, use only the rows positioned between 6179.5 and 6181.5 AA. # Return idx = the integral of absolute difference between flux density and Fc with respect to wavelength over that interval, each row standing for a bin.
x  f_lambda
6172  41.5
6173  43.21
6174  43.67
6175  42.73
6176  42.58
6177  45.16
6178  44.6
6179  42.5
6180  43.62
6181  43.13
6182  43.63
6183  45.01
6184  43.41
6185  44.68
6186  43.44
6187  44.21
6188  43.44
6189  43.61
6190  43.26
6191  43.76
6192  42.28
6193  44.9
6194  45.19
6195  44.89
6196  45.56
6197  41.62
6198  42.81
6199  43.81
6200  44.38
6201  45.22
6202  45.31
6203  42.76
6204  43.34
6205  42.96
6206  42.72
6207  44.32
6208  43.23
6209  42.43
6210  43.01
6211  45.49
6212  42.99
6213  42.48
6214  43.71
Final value 0.8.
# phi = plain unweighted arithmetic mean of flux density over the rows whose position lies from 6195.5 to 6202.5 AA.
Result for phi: 44.1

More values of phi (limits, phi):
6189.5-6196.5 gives 44.3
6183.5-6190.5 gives 43.7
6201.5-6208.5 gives 43.5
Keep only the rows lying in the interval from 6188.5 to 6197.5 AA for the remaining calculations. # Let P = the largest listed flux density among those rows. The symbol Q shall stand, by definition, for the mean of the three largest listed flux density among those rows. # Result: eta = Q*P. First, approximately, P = 45.56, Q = 45.2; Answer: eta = 2060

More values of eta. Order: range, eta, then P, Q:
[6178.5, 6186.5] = 2000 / 45.01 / 44.4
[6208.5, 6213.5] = 1994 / 45.49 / 43.8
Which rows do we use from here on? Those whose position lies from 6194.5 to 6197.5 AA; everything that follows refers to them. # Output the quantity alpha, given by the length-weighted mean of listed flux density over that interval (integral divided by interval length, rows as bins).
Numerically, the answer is 44.0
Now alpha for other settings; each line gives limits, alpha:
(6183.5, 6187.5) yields 43.9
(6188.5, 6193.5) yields 43.6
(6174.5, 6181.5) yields 43.5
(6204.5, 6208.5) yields 43.3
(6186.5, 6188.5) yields 43.8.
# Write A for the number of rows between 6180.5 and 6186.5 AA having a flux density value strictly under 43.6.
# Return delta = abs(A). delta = 3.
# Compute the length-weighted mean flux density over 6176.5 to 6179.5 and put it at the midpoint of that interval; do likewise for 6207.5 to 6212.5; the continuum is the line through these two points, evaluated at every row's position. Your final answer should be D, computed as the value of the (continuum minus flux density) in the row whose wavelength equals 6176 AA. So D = 1.5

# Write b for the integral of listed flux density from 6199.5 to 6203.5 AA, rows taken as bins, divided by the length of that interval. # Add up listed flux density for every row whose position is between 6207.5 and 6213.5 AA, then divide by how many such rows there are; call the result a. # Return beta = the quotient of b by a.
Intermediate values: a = 43.3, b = 44.4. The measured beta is 1.03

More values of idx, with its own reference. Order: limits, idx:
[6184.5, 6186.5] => 1.3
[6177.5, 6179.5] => 2.1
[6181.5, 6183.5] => 1.4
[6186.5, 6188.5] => 0.8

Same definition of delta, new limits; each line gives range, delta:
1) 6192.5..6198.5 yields 2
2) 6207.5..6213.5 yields 5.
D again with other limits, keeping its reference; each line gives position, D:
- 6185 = -0.7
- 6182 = 0.4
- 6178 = -0.5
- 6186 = 0.5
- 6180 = 0.4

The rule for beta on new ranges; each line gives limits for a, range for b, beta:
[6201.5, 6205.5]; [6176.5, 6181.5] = 1.00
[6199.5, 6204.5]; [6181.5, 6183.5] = 1.00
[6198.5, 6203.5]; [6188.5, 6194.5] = 0.99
